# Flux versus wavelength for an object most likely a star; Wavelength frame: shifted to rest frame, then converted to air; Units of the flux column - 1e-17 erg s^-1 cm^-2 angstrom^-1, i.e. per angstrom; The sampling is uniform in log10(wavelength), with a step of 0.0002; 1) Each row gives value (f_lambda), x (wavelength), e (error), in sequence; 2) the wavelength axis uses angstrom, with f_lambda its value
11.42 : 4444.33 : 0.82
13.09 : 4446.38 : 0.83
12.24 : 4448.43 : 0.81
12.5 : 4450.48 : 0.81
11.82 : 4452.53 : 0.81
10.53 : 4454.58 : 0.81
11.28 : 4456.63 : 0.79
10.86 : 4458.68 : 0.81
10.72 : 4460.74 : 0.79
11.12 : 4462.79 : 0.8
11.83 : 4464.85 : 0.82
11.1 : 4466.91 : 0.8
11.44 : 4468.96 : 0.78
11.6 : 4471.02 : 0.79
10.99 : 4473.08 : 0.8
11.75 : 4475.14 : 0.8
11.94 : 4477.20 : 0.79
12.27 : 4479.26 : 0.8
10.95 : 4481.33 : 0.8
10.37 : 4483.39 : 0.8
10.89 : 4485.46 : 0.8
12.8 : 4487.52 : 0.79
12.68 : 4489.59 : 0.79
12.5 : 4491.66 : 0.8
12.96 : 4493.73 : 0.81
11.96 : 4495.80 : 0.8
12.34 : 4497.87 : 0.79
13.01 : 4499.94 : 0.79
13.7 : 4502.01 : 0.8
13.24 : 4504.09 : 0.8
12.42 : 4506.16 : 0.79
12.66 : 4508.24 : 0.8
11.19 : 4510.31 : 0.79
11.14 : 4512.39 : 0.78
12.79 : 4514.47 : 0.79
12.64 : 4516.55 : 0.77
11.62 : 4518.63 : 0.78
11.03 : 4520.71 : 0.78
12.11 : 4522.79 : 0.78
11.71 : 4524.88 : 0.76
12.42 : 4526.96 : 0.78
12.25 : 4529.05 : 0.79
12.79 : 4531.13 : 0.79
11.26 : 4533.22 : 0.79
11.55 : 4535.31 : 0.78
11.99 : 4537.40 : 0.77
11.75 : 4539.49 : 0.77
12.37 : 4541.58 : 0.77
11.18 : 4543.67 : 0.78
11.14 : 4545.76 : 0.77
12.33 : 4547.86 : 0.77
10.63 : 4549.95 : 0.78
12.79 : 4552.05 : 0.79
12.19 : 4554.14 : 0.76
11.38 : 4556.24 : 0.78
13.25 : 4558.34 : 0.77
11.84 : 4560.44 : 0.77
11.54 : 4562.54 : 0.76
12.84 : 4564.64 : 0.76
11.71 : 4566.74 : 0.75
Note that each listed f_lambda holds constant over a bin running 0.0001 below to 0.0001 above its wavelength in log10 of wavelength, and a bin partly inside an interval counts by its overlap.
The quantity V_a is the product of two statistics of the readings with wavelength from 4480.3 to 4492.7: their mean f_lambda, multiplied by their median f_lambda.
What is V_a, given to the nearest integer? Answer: 137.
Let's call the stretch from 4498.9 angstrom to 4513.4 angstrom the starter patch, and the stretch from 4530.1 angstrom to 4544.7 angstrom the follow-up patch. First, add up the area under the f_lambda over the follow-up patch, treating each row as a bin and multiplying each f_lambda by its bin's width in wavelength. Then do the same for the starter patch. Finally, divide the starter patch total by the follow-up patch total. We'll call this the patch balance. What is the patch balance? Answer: 1.05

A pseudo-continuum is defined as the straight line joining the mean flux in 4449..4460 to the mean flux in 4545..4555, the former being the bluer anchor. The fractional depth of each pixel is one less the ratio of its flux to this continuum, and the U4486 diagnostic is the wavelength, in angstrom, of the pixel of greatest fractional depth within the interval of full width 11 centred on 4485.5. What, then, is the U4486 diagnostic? 4483.39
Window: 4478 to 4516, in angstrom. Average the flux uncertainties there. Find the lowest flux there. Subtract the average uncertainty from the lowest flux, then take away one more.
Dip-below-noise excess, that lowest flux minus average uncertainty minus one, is 8.6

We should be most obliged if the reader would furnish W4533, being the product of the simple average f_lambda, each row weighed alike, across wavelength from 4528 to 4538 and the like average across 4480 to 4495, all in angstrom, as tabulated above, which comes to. 142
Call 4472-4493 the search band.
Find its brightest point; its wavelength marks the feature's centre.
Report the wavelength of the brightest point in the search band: 4487.52 angstrom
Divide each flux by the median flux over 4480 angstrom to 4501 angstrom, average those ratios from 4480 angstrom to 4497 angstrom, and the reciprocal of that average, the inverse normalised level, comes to 1.04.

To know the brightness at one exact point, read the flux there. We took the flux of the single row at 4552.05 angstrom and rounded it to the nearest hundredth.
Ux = 12.79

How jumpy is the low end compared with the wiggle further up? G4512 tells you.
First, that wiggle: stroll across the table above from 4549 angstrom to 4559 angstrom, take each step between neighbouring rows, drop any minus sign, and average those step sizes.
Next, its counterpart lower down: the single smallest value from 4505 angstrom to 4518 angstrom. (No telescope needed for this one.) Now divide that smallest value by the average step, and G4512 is 8.2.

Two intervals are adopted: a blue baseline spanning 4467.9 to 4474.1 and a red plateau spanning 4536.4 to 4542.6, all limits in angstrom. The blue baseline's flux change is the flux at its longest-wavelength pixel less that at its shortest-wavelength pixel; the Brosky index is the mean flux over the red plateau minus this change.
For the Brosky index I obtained 12.5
